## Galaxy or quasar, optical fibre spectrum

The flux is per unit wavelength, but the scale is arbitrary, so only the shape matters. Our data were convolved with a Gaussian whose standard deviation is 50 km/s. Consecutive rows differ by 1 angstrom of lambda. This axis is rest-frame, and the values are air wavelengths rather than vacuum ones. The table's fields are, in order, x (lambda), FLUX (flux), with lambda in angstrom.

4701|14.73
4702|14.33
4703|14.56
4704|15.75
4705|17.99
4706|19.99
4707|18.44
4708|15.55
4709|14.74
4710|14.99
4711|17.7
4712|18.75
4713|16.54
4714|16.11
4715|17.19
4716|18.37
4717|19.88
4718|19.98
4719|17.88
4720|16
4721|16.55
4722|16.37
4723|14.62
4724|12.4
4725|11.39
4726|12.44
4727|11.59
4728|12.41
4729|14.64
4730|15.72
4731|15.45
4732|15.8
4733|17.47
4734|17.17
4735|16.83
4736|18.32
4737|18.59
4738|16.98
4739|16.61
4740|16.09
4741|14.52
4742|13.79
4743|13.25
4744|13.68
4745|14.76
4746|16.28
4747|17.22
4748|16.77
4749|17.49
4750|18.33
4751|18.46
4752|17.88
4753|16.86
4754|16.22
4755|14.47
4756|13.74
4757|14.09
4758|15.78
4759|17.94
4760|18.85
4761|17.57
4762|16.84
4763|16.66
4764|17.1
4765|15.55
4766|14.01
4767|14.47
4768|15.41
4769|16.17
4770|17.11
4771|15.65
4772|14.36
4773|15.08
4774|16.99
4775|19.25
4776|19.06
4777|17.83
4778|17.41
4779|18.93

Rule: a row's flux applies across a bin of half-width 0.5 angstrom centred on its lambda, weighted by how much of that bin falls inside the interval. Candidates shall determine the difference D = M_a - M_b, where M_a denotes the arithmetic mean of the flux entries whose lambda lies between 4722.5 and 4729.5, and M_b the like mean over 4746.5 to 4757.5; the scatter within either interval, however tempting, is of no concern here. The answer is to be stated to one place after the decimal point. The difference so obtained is -3.7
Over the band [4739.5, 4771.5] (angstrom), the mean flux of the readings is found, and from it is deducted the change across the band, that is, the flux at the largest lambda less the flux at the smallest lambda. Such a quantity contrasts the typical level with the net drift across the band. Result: 16.5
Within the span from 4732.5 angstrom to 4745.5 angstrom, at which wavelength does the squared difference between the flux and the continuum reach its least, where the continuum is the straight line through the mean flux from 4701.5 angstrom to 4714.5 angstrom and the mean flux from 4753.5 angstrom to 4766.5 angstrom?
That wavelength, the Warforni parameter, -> 4740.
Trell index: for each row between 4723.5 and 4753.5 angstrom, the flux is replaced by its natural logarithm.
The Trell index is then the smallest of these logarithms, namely 2.43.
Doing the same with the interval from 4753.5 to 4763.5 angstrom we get 2.62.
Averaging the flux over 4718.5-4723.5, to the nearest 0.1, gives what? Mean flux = 16.3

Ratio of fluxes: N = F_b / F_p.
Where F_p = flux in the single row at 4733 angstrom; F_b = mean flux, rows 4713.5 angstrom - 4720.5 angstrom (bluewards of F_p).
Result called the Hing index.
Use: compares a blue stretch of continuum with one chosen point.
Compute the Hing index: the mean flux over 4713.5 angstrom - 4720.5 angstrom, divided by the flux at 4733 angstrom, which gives 1.03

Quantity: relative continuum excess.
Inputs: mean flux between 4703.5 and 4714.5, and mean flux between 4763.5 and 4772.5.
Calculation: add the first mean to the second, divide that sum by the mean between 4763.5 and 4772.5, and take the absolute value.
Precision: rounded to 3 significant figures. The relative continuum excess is 2.09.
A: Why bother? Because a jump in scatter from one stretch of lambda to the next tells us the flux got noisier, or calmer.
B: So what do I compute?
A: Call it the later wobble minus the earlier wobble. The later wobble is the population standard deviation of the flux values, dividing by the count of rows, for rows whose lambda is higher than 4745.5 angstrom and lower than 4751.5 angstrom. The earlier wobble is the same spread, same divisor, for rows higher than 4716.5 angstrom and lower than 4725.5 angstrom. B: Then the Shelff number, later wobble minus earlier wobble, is -2.0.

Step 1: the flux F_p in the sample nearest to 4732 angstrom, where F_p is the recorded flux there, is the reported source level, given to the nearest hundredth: 15.80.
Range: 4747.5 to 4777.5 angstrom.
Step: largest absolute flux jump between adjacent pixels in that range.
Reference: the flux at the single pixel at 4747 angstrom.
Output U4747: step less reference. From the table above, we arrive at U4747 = -15.0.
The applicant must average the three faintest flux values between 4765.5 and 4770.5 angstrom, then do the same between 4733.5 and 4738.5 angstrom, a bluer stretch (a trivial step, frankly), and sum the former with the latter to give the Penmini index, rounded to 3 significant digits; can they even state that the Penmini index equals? 31.6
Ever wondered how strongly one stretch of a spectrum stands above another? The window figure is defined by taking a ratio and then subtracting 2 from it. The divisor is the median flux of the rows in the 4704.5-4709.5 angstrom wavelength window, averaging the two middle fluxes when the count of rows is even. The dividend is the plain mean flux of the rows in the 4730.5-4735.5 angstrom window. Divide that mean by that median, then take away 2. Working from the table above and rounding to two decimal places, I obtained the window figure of -1.08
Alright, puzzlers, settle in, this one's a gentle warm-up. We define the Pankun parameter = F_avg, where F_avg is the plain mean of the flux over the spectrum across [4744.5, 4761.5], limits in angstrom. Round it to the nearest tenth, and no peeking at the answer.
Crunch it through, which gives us 16.6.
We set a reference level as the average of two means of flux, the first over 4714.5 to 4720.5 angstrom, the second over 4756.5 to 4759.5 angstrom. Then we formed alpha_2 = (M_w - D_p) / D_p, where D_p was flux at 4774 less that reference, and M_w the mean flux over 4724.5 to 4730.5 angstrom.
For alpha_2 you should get -151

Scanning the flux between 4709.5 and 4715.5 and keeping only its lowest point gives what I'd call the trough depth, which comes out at 14.99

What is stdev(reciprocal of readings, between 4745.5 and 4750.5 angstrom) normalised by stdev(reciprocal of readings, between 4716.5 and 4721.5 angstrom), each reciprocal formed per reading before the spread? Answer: 0.45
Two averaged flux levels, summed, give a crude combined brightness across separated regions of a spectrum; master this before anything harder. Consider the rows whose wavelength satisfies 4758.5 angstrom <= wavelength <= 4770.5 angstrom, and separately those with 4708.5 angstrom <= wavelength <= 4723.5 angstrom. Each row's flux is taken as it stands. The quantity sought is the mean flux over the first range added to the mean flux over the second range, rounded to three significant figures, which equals 33.5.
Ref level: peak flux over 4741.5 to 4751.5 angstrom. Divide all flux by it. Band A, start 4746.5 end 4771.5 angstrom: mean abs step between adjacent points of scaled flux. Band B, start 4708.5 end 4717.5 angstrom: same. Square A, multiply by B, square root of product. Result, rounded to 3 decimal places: 0.013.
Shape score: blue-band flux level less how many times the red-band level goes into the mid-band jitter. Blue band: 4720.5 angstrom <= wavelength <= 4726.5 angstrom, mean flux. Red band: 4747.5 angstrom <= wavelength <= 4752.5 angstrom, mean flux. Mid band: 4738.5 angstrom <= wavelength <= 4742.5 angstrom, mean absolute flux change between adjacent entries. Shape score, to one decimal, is 13.9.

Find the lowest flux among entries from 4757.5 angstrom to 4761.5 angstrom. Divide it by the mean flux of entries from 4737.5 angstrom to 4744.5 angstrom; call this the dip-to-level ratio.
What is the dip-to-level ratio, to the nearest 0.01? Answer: 1.05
